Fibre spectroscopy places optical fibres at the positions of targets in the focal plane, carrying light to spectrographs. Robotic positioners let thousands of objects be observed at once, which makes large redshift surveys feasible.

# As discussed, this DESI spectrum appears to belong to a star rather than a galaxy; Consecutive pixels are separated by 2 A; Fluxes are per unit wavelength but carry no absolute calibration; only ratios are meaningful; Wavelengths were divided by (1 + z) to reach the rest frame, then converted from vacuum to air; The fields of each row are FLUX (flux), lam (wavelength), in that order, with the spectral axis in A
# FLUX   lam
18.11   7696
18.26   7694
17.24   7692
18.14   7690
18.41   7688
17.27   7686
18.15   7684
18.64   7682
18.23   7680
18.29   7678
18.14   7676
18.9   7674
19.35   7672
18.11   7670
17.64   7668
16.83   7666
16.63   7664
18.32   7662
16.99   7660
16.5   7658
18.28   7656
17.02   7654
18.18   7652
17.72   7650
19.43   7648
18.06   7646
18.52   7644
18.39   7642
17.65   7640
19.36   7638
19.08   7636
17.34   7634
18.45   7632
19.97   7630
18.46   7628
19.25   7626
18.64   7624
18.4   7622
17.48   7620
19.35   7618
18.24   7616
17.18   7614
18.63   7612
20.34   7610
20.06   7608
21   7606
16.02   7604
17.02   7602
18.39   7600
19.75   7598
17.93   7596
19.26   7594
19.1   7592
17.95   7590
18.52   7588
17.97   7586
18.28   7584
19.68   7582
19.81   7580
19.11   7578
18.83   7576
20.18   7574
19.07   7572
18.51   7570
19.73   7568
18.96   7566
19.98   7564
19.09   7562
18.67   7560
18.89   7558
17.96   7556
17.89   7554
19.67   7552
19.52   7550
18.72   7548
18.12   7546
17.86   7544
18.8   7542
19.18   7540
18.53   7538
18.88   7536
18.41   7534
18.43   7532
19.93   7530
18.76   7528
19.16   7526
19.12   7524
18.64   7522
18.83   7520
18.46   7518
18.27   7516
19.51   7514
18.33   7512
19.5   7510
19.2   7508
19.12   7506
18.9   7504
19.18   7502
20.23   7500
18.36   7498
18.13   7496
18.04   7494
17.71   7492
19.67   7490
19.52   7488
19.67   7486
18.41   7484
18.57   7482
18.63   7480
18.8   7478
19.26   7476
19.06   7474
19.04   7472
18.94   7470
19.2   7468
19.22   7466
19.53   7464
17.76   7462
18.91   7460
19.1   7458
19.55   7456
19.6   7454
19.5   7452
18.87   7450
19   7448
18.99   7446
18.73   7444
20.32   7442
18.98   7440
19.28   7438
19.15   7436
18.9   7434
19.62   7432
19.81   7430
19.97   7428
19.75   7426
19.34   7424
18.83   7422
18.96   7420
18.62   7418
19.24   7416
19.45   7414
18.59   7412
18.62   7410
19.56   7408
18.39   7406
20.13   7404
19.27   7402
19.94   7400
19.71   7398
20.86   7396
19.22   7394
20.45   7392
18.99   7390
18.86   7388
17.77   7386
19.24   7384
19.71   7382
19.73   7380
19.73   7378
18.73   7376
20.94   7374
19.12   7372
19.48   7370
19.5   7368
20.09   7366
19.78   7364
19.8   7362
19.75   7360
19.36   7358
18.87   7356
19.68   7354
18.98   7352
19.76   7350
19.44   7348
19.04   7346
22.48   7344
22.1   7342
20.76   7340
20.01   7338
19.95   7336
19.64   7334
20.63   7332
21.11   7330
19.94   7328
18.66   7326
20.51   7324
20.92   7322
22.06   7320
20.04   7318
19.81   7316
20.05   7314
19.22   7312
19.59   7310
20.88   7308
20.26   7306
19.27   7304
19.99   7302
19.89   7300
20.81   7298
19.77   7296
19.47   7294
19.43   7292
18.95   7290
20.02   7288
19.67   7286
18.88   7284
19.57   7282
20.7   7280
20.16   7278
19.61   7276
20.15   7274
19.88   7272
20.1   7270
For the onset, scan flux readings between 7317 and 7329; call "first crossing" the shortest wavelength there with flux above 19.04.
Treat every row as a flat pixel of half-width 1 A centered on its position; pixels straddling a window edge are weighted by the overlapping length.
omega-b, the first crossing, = 7318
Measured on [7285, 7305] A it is 7286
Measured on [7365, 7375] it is 7366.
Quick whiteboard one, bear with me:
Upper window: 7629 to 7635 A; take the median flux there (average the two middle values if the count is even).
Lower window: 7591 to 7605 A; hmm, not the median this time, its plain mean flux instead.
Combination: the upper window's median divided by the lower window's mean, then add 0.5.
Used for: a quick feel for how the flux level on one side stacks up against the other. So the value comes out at 1.51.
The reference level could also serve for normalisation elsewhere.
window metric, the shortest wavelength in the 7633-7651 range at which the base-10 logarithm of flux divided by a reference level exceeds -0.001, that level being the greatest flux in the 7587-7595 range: 7638 A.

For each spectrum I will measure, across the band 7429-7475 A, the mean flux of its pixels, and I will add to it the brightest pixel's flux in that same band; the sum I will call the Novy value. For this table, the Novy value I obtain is 39.5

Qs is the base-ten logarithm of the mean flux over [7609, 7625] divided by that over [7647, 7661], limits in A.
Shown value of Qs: 0.019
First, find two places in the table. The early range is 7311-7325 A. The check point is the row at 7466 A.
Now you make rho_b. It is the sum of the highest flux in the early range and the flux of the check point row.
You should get 41.3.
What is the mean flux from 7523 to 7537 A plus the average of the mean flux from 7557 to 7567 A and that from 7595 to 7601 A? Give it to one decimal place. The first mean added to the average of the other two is 37.9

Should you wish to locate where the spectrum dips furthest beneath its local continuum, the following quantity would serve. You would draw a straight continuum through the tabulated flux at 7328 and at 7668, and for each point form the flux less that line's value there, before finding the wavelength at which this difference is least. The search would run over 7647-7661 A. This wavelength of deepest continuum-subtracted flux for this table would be 7658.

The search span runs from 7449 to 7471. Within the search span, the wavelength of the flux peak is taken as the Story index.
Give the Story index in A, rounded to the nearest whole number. 7454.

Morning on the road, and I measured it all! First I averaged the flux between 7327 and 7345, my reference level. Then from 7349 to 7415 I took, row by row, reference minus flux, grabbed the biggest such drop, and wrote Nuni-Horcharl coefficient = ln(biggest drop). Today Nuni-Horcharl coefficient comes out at 1.1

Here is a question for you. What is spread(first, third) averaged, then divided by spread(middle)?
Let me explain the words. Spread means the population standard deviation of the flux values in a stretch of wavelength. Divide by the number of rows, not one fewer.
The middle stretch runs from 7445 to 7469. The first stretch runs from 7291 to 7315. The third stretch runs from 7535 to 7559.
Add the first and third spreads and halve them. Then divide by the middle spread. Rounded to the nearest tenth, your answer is 1.2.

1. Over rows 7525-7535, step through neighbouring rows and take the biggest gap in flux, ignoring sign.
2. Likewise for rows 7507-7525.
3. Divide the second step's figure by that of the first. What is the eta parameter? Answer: 0.83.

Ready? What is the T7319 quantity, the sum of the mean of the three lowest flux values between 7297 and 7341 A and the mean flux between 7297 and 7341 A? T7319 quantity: 39.2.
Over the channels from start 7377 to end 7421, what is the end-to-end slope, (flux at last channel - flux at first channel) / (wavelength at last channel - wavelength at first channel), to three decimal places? -0.018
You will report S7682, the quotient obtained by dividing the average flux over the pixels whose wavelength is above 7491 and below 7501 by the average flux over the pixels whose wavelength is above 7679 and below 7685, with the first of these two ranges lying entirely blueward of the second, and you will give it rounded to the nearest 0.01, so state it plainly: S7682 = 1.01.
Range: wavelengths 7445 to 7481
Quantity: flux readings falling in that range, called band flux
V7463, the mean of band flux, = 19.1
